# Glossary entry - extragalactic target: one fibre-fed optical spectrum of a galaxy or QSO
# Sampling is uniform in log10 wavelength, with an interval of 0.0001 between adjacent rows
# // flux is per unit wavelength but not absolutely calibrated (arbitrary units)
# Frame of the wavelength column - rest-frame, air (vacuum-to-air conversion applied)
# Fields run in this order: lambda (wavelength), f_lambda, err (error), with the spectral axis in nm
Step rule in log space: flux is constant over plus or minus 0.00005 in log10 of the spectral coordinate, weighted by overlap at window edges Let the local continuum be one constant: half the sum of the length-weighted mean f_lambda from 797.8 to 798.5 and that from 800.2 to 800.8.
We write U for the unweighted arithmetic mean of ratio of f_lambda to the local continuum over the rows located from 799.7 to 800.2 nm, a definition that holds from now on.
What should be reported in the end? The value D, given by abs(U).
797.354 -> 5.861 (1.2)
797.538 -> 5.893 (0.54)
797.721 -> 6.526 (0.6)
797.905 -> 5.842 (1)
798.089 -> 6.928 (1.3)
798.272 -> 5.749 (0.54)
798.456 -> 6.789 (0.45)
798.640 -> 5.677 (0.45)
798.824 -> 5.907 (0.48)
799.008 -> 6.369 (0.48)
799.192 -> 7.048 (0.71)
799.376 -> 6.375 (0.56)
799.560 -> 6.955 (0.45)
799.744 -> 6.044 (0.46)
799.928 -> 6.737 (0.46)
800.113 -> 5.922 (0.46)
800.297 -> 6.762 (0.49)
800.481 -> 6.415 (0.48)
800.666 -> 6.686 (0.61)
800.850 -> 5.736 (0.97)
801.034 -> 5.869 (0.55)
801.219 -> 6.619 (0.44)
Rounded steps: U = 0.97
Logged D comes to 0.97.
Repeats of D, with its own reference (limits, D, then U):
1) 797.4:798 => 0.95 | 0.95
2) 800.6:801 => 0.97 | 0.97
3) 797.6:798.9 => 0.96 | 0.96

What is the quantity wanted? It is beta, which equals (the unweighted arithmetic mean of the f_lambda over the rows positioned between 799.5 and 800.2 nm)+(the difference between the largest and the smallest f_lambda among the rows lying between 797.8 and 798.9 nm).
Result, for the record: 7.67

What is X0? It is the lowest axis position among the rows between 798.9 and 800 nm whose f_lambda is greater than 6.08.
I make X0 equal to 799.008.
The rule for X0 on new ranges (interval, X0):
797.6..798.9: 797.721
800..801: 800.297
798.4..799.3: 798.456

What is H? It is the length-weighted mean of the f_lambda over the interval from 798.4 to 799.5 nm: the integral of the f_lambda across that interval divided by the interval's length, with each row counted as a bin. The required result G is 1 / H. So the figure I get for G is 0.157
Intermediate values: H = 6.36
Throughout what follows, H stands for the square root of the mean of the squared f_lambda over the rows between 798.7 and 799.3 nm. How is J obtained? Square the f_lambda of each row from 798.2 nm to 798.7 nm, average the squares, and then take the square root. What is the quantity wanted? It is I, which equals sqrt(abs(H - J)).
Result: 0.60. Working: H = 6.46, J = 6.1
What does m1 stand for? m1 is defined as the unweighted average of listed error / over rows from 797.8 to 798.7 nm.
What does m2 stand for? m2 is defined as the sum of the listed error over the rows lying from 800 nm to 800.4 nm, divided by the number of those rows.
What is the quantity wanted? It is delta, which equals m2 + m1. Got 1.22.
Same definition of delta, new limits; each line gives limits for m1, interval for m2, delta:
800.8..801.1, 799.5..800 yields 1.22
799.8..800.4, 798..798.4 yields 1.39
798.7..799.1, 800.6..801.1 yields 1.19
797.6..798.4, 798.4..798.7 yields 1.31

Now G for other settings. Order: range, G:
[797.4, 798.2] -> 0.160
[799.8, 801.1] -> 0.159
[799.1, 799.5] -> 0.149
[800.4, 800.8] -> 0.155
